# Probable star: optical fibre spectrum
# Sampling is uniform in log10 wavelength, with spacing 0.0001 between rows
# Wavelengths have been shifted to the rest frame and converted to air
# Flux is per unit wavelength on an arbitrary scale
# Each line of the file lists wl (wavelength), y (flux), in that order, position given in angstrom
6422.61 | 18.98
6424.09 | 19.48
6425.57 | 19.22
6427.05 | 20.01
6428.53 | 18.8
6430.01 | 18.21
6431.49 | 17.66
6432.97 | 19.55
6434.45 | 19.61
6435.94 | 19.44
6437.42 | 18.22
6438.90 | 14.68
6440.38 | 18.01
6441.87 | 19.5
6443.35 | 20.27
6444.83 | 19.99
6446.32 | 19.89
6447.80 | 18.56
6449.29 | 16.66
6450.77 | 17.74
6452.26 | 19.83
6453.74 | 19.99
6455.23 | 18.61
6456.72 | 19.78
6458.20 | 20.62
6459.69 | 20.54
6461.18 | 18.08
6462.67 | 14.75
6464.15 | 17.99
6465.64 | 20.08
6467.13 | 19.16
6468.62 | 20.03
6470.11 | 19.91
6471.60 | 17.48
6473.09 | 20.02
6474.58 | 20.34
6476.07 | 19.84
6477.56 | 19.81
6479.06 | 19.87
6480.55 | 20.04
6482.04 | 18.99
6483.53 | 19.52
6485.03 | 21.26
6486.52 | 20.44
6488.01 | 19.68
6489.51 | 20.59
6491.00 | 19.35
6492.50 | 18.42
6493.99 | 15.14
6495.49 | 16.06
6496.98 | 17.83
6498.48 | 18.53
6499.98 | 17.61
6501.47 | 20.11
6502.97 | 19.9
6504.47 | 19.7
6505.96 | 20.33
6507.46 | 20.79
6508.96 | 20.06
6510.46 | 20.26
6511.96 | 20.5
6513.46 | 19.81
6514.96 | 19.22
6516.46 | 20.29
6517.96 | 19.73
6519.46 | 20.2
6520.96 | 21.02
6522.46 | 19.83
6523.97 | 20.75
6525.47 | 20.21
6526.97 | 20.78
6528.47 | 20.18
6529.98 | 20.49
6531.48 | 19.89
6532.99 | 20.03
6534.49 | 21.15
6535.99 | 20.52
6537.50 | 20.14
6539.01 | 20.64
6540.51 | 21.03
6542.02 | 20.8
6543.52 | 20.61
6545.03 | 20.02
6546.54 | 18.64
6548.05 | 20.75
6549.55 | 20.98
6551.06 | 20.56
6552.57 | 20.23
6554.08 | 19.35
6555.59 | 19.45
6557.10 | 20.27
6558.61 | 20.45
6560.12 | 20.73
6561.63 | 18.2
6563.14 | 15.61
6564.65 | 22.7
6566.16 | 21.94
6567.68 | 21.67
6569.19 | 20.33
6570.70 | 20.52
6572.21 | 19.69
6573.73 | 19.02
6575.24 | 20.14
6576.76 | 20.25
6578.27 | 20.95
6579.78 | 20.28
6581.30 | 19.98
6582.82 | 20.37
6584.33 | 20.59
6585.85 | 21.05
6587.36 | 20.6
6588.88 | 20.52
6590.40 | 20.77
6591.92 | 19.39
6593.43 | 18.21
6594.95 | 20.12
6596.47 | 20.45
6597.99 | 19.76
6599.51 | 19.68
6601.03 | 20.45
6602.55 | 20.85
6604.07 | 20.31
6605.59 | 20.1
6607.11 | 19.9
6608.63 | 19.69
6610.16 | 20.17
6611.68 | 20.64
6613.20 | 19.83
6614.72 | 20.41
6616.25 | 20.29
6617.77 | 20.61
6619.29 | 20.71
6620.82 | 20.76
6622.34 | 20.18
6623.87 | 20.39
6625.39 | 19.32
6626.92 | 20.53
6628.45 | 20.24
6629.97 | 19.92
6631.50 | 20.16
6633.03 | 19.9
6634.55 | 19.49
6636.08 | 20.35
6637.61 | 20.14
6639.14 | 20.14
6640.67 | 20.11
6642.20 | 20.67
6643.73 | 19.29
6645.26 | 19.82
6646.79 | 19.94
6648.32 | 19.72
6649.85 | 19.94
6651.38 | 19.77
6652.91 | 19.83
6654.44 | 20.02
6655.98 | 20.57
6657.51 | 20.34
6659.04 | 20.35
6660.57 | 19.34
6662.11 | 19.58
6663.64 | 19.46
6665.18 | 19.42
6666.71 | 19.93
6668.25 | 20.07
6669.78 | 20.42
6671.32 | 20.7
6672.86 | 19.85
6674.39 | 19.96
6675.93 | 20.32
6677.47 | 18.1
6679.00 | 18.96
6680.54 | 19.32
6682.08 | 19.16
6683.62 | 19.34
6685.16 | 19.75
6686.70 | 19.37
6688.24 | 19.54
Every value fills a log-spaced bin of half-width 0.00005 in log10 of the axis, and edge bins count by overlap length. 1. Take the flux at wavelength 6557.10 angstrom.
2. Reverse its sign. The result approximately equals -20.3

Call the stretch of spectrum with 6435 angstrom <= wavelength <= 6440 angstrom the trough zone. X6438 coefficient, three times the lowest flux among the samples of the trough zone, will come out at 44.0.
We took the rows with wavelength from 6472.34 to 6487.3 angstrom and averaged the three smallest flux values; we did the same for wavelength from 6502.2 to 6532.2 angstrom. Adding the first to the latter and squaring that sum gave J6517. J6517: 1520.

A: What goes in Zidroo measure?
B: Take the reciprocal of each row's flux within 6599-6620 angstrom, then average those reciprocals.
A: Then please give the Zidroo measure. 0.0494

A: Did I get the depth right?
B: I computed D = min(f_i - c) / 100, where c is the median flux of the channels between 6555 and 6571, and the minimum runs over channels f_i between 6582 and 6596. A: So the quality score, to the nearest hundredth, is -0.02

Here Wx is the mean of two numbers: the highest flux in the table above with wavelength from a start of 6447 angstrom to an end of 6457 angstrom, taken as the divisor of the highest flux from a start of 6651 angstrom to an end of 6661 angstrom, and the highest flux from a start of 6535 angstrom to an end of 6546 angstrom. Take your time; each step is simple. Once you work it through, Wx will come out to 11.0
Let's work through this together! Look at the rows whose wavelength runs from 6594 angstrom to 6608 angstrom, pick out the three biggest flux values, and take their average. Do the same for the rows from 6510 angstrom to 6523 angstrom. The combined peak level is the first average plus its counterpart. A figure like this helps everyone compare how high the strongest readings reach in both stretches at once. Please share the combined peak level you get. 41.2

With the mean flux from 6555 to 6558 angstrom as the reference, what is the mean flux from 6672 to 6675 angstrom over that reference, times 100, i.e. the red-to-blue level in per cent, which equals 100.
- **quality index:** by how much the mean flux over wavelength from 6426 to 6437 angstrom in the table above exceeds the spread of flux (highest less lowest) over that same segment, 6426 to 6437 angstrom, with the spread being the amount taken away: 16.7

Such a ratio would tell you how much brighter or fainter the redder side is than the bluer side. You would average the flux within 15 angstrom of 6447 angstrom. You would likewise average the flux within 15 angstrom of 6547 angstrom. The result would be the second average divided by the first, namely 1.07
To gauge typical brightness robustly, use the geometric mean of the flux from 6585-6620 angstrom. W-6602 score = 20.2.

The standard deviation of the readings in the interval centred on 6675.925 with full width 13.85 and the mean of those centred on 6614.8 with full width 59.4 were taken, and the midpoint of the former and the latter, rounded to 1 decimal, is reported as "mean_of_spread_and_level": 10.5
